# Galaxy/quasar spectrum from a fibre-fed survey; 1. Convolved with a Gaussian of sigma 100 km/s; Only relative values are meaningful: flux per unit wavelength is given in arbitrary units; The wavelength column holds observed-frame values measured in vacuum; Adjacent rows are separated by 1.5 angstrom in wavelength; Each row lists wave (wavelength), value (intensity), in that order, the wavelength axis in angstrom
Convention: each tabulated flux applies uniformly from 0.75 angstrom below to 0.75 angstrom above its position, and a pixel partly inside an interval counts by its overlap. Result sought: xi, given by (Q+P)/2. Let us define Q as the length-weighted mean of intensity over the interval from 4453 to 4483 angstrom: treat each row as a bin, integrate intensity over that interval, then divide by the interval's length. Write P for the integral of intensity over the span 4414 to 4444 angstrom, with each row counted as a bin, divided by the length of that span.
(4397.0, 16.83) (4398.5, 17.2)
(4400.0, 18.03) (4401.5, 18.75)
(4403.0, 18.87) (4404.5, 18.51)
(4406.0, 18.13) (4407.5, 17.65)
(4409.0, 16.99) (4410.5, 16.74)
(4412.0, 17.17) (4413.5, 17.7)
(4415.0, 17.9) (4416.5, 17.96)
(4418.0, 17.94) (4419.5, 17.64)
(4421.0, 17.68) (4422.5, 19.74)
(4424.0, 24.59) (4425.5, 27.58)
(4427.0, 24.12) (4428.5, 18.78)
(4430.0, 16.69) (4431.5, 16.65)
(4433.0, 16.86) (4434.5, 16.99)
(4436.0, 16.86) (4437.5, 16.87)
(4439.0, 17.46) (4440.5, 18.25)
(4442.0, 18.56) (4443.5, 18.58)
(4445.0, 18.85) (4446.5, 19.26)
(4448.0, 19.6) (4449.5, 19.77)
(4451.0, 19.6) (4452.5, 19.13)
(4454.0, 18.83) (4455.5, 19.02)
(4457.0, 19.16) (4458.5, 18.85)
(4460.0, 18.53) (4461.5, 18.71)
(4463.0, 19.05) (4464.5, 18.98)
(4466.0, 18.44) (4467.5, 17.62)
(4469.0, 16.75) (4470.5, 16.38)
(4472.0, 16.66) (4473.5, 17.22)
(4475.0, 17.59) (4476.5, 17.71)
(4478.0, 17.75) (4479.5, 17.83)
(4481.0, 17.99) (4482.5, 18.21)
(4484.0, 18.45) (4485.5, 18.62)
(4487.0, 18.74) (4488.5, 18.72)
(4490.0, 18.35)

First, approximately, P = 18.9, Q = 18.1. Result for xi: 18.5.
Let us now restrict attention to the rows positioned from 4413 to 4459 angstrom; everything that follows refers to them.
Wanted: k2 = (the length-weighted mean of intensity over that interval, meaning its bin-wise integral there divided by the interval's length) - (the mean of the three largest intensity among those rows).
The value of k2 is -6.5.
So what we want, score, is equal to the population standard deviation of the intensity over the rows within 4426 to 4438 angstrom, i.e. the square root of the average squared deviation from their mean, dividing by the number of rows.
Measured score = 2.4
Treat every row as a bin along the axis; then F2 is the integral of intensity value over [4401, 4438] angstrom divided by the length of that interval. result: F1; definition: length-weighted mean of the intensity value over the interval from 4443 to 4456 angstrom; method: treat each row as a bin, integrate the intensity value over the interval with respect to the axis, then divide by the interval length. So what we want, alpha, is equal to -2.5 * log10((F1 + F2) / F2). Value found -0.77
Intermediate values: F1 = 19.2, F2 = 18.6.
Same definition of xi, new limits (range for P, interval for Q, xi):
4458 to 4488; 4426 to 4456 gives 18.3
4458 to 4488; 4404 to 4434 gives 18.4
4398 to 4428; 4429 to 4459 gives 18.7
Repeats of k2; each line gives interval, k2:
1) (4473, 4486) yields -0.5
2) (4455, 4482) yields -1.1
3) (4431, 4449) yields -1.3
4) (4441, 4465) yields -0.6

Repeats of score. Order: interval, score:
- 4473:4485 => 0.4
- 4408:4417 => 0.5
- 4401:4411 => 0.8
